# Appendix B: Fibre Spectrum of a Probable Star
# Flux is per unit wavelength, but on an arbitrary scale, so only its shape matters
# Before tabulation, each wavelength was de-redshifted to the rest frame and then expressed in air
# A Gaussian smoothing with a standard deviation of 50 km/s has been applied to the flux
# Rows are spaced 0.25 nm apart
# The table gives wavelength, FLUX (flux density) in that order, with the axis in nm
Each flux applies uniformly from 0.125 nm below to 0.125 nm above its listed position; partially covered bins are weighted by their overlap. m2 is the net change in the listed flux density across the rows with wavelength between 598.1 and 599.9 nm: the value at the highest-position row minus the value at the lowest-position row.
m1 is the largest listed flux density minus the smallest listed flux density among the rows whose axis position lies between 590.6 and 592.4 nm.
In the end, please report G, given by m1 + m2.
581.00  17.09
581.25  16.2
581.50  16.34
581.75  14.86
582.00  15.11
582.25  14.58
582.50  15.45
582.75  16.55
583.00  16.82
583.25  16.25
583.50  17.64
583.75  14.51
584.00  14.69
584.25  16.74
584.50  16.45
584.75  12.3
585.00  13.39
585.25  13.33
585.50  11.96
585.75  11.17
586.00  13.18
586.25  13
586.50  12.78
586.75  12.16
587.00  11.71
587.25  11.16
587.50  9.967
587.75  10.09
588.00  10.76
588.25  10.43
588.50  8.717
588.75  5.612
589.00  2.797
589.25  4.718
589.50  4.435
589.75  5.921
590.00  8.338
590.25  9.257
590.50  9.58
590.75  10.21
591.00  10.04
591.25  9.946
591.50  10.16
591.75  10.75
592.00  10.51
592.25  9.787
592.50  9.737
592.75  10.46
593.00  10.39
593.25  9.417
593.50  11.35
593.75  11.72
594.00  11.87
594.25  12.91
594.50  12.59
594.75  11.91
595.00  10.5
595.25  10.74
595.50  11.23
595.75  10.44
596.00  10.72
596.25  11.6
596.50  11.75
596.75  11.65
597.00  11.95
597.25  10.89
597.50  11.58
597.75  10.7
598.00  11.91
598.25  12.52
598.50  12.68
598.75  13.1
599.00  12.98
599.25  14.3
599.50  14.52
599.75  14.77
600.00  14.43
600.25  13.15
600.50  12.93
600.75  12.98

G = 3.2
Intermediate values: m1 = 1.0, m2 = 2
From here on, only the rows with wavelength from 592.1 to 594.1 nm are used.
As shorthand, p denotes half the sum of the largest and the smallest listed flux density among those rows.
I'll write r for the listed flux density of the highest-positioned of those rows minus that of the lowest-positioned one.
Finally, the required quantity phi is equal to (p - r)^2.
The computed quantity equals 73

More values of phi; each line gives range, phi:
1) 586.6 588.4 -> 164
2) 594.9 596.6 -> 97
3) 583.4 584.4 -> 288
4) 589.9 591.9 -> 51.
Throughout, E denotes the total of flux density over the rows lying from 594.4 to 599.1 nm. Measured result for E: 221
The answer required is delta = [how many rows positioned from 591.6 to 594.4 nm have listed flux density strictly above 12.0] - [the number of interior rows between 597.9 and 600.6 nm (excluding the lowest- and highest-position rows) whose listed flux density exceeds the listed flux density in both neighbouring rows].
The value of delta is -1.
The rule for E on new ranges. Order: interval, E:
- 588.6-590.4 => 41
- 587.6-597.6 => 397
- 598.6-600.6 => 110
